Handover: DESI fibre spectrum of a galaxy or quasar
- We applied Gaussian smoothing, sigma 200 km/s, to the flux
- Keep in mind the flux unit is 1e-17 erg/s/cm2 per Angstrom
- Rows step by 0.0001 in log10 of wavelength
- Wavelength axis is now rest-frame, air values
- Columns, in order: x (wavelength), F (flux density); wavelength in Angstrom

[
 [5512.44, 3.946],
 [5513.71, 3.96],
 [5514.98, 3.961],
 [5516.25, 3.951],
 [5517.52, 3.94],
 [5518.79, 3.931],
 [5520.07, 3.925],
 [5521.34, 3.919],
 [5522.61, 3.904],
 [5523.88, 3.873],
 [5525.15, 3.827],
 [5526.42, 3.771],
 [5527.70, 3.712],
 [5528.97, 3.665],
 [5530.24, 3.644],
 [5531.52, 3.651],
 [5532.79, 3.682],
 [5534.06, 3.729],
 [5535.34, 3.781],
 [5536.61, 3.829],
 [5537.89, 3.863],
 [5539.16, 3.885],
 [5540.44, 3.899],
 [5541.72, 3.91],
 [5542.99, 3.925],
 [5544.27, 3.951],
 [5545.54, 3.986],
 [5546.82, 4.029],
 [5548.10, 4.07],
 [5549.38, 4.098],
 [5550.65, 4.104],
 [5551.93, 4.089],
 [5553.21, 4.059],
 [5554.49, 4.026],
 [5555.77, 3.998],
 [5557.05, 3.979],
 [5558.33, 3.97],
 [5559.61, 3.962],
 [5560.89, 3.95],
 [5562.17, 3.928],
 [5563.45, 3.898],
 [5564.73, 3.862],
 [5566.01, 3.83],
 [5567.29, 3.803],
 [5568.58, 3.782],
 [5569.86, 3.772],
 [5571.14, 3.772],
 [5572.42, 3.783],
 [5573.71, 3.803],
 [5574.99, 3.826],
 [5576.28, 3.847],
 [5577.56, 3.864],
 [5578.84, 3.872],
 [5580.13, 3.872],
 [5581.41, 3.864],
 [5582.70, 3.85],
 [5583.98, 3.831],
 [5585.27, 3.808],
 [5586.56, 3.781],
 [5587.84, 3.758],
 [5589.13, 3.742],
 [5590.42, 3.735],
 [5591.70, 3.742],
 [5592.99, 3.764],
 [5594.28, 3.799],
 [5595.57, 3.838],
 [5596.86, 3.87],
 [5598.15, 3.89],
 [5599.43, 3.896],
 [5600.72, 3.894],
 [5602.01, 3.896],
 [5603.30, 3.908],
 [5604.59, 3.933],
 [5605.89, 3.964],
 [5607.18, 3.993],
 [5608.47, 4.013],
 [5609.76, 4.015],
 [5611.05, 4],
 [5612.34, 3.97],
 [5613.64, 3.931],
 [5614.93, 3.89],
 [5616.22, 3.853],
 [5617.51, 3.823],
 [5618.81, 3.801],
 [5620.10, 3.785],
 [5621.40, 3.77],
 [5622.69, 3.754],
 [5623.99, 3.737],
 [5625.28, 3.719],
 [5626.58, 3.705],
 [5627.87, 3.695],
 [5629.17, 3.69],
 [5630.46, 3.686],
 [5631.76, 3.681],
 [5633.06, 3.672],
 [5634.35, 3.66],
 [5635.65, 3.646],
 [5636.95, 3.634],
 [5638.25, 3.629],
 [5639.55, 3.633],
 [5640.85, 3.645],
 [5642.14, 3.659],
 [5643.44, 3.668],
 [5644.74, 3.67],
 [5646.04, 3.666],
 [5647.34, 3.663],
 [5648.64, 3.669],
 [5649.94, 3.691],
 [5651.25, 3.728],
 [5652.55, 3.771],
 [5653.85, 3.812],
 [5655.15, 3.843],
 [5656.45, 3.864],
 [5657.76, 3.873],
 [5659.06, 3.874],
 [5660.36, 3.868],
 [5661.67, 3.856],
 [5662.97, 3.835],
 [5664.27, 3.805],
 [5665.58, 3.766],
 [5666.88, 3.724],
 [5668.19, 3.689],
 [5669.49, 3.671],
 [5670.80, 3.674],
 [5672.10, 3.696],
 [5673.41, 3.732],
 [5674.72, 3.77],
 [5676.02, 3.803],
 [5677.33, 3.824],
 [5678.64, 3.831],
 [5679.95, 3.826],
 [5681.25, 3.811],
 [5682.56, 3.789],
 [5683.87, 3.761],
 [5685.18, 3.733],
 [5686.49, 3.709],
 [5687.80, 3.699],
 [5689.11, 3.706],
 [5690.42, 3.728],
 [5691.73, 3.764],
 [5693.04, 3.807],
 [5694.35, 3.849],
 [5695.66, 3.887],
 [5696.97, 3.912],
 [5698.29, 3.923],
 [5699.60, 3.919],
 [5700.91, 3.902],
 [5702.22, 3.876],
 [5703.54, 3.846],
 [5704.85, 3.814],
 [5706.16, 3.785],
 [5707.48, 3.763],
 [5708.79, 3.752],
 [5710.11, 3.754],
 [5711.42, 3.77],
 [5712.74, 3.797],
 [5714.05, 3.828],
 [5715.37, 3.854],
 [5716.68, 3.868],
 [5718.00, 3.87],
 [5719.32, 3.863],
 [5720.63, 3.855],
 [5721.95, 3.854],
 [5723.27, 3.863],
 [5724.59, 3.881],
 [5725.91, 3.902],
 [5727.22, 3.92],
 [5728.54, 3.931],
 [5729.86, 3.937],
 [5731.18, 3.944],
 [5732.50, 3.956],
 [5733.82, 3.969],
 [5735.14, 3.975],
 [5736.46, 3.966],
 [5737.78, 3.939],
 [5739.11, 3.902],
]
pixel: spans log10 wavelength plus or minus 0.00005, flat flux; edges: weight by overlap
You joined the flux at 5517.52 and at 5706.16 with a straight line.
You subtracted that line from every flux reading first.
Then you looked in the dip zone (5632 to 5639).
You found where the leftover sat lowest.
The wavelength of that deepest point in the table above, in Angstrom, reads 5638.25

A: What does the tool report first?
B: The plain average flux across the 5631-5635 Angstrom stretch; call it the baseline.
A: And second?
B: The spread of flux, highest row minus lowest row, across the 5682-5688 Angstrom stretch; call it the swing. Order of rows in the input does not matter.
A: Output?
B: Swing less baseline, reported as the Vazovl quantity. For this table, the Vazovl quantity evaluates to -3.58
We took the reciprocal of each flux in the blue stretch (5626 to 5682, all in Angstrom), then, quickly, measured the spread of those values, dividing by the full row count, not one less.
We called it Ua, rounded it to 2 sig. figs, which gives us 0.0056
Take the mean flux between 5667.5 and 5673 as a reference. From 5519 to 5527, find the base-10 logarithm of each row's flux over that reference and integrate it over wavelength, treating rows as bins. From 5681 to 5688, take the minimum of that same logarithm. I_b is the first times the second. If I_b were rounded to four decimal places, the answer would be 0.0003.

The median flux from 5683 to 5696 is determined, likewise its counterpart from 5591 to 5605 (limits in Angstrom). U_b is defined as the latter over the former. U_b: 1.038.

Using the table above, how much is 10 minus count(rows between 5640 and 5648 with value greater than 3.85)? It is 10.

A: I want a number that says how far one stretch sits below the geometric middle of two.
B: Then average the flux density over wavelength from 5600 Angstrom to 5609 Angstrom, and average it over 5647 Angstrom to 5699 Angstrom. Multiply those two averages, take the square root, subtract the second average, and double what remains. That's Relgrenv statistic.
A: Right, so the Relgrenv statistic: 0.16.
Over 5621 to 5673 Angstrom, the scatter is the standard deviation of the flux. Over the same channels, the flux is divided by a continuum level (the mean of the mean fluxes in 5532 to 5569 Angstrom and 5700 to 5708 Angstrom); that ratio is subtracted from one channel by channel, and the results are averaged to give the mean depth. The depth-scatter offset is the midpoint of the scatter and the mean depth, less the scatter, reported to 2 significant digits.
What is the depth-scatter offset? -0.018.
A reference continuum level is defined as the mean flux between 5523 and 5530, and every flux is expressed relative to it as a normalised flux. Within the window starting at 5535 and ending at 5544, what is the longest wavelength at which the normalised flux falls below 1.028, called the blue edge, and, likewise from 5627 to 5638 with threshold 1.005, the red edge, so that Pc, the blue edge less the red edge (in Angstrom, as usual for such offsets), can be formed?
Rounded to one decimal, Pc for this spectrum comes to -99.1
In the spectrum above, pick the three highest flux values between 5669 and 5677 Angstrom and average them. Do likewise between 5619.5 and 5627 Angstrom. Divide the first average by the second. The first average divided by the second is 1.00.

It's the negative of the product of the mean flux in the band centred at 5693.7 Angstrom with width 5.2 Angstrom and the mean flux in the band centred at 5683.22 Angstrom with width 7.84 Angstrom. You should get -14.4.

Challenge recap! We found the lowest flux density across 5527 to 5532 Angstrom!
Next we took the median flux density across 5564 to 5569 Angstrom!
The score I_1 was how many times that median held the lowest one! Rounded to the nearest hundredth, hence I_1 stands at 1.05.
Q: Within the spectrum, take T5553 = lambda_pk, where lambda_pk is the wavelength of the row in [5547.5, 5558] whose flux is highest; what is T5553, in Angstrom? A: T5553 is 5550.65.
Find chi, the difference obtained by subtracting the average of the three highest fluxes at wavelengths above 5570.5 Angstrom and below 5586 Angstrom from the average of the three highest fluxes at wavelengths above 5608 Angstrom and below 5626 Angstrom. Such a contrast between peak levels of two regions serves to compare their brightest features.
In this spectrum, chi 0.14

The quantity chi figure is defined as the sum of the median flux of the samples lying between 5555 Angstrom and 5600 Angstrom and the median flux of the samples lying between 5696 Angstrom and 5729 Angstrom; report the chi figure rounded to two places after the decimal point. 7.70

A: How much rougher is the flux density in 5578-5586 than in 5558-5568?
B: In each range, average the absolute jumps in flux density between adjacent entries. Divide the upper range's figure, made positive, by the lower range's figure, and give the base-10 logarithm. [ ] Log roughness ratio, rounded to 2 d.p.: -0.27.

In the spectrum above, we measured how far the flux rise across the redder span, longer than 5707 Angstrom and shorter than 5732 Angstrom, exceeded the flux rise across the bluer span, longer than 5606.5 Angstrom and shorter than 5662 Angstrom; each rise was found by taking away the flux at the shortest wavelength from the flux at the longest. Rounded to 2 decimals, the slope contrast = 0.32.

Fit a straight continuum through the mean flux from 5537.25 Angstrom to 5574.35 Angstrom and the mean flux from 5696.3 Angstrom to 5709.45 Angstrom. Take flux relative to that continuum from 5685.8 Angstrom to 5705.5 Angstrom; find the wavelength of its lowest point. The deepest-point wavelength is 5687.80 Angstrom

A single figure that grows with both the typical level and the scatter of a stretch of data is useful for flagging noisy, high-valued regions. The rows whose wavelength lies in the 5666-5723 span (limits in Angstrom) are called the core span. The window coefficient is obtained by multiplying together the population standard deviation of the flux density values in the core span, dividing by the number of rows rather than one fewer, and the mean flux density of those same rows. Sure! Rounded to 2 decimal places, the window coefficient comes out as 0.26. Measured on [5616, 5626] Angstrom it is 0.16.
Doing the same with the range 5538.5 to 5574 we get 0.41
